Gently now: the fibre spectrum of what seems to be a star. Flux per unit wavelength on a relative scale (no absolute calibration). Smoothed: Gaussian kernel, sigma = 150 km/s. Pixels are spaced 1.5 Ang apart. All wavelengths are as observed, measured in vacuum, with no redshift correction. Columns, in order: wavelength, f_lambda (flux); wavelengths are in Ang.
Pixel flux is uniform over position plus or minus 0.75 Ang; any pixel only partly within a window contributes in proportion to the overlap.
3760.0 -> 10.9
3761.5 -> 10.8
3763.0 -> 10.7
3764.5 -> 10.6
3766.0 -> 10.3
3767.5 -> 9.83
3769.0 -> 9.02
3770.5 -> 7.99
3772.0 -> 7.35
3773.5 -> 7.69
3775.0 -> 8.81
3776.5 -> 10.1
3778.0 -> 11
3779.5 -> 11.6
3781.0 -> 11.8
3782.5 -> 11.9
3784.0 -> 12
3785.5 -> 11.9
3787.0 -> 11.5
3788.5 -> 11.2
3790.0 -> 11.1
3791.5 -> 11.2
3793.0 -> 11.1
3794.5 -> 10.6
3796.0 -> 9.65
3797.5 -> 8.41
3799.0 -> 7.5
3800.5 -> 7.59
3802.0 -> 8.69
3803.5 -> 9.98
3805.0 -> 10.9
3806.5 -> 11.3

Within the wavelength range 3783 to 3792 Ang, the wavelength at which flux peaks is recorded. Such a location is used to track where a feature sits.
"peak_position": 3784.0 Ang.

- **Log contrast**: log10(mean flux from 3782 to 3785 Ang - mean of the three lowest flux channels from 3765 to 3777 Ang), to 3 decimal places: 0.631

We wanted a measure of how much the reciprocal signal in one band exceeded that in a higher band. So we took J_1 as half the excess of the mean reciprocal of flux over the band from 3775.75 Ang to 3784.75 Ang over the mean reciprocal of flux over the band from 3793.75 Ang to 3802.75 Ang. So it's -0.0141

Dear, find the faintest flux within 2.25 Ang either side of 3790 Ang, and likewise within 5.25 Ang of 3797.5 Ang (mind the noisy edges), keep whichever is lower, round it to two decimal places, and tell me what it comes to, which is 7.50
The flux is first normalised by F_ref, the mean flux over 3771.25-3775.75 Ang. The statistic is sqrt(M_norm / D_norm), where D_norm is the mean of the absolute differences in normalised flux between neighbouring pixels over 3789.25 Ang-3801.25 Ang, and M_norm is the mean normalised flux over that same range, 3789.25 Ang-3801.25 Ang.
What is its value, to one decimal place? 4.2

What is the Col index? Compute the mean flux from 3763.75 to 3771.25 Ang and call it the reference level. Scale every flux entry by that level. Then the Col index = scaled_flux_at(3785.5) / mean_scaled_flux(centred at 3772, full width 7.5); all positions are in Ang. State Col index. 1.5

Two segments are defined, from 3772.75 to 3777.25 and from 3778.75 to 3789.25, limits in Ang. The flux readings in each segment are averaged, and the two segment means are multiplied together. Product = 104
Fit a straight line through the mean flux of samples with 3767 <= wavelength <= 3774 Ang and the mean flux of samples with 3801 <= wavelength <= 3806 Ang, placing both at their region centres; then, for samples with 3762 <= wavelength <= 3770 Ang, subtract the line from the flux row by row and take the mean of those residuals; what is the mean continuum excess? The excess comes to 1.9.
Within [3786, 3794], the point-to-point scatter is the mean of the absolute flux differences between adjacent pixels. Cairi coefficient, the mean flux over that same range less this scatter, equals 11.1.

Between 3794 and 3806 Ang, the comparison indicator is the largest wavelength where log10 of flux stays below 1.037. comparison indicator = 3803.5 Ang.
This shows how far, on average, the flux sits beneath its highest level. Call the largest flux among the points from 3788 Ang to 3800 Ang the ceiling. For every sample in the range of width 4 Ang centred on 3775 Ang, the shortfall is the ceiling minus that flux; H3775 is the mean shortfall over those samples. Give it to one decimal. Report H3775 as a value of 2.3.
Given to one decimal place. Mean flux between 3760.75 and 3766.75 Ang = 10.6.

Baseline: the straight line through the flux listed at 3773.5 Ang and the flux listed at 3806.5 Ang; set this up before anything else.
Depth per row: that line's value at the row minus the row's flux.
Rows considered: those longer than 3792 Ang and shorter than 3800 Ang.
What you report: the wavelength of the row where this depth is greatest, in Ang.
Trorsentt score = 3799.0 Ang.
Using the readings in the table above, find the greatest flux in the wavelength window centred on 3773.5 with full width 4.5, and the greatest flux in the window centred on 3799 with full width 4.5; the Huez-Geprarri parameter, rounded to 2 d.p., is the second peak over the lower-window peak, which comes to 0.95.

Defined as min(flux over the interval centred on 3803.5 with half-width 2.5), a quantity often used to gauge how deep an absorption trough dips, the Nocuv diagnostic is 8.69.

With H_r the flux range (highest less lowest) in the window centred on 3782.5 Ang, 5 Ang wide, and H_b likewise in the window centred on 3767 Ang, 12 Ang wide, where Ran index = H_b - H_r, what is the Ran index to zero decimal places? 3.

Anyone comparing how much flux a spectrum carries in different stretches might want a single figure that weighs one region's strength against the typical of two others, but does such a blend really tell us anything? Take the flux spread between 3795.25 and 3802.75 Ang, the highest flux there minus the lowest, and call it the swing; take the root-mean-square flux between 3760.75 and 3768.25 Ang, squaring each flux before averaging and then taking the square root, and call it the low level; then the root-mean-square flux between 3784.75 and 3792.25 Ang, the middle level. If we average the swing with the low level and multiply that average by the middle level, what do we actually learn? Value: 71.7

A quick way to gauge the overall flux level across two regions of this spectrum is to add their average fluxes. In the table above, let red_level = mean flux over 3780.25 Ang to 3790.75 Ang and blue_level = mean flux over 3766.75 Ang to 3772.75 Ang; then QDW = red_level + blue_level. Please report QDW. 20.2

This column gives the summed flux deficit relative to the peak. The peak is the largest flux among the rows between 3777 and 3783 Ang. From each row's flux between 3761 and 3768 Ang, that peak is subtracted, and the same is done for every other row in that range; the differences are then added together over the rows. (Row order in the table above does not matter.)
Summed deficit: -7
